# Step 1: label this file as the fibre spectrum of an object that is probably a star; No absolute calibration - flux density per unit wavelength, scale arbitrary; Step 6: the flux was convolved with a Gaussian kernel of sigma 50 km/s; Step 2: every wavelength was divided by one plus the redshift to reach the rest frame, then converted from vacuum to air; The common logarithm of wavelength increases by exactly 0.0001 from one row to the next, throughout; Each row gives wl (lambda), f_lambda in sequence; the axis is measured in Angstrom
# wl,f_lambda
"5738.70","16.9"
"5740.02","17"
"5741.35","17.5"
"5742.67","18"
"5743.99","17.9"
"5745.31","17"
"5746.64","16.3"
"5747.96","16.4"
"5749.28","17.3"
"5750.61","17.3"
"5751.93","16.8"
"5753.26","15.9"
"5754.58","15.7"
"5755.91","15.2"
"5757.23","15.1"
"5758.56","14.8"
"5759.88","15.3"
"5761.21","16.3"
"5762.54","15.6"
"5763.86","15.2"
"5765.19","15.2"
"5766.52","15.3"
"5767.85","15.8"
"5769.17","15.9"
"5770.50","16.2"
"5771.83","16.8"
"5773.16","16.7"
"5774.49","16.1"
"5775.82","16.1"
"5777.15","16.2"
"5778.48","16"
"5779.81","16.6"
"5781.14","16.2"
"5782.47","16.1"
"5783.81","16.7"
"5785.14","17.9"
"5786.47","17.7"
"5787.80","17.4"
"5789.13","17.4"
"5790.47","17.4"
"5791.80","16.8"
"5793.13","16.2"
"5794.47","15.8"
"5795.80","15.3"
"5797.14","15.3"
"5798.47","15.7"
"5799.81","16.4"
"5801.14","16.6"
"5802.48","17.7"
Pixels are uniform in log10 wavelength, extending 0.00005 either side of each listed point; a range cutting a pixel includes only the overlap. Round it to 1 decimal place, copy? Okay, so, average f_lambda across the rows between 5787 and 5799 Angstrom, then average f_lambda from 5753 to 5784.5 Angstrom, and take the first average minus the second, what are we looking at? 0.5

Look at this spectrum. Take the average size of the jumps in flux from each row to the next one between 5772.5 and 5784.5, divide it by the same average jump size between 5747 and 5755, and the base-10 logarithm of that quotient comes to -0.19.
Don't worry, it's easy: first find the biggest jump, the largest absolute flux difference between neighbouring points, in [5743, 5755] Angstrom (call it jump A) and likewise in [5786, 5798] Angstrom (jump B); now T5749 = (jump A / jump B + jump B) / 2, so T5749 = 1.05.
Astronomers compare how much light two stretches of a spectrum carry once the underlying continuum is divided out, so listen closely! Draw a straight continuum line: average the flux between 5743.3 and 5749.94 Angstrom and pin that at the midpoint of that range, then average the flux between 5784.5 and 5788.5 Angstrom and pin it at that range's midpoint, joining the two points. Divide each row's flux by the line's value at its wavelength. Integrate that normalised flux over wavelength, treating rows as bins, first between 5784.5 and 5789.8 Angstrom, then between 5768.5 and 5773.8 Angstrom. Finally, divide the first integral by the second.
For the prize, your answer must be 1.06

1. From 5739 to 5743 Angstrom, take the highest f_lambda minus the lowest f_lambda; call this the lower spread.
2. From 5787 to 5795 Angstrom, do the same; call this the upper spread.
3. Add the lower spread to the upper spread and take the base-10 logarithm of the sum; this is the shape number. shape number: 0.41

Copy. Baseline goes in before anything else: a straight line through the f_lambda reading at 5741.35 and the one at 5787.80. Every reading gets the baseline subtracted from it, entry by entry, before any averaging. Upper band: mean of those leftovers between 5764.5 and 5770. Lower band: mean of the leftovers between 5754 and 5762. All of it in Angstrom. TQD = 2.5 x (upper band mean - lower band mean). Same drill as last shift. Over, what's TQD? 0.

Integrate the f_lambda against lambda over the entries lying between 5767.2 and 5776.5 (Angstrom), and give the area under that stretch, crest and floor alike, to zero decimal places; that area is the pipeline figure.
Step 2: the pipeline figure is 151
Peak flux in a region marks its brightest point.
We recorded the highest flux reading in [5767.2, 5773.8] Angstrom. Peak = 16.8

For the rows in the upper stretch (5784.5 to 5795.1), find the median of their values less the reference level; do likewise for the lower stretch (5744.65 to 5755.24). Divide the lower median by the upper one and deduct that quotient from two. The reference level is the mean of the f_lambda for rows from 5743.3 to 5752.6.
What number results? 3.0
